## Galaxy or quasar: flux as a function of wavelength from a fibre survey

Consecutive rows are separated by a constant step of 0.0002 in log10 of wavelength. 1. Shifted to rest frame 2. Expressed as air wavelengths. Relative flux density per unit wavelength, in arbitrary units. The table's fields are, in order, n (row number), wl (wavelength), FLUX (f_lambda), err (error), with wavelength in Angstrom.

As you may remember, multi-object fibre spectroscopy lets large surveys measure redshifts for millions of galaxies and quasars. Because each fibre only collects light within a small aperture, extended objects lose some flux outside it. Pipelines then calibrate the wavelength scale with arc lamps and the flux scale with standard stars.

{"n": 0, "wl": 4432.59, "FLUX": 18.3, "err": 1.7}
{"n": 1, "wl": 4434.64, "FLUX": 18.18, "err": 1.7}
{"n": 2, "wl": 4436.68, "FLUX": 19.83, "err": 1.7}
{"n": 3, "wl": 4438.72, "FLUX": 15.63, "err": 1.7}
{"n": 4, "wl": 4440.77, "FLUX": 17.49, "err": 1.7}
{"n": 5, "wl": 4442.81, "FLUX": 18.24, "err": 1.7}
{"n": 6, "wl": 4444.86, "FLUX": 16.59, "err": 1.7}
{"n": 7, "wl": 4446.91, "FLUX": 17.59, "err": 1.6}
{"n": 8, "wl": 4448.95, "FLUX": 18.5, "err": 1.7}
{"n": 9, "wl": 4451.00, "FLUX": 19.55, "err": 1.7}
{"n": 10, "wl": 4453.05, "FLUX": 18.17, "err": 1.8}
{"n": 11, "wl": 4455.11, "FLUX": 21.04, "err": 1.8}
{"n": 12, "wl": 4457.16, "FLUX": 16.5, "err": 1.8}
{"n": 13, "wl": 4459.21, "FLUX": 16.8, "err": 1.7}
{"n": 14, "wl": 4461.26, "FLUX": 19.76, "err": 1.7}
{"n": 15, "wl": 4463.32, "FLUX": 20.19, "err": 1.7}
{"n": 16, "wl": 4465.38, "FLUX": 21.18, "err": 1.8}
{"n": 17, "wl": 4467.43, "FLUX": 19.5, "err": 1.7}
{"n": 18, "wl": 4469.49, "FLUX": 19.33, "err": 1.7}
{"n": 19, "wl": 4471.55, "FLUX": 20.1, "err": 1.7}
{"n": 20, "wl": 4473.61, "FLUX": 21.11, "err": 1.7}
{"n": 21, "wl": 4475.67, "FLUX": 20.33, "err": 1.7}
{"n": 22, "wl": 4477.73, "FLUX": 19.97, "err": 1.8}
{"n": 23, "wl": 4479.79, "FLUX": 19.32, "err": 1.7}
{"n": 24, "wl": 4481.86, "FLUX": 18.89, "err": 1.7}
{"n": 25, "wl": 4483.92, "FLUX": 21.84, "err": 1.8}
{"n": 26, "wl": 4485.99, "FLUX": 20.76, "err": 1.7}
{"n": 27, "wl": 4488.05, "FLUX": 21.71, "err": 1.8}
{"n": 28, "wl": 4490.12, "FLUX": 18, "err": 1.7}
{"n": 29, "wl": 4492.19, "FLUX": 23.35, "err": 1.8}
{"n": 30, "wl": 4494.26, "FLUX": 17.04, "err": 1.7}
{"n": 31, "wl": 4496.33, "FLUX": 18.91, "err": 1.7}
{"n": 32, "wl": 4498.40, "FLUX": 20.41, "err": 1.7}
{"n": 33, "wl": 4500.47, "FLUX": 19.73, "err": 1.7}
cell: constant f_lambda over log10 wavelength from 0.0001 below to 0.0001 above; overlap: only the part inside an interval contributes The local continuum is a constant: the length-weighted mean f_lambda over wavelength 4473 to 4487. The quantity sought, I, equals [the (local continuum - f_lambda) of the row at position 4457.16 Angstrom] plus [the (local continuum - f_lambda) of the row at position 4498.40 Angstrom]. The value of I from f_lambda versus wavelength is 3.67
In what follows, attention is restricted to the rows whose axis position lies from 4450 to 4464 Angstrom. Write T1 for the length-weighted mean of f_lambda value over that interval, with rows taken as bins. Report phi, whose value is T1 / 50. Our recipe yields 0.376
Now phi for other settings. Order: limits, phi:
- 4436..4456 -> 0.364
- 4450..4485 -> 0.392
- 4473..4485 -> 0.404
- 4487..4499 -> 0.398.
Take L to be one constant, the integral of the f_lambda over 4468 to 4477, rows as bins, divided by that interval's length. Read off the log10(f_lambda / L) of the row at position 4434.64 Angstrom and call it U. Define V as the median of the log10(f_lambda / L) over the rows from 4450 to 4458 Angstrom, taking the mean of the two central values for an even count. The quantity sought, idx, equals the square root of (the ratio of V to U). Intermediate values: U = -0.045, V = -0.029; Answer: 0.81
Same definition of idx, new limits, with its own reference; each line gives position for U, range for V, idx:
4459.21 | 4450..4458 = 0.61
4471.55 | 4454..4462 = 5.43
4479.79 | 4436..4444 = 1.68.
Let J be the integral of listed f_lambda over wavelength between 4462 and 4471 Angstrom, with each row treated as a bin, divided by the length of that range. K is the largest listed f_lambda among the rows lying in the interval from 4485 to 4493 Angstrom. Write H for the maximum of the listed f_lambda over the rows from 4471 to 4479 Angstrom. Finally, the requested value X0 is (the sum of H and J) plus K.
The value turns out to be 64.5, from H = 21.11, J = 20.0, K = 23.35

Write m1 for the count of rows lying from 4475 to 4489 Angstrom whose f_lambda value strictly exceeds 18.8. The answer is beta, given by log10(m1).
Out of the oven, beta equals 0.85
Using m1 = 7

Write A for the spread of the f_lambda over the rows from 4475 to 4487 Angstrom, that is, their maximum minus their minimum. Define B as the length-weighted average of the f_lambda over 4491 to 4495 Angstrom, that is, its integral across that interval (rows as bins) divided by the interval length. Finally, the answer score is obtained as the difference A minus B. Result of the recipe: -17.4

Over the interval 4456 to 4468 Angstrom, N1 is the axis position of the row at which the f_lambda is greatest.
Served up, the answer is 4465.38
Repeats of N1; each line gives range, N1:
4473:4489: 4483.92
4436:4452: 4436.68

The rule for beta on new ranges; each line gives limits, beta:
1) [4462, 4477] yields 0.85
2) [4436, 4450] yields 0.00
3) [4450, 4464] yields 0.60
